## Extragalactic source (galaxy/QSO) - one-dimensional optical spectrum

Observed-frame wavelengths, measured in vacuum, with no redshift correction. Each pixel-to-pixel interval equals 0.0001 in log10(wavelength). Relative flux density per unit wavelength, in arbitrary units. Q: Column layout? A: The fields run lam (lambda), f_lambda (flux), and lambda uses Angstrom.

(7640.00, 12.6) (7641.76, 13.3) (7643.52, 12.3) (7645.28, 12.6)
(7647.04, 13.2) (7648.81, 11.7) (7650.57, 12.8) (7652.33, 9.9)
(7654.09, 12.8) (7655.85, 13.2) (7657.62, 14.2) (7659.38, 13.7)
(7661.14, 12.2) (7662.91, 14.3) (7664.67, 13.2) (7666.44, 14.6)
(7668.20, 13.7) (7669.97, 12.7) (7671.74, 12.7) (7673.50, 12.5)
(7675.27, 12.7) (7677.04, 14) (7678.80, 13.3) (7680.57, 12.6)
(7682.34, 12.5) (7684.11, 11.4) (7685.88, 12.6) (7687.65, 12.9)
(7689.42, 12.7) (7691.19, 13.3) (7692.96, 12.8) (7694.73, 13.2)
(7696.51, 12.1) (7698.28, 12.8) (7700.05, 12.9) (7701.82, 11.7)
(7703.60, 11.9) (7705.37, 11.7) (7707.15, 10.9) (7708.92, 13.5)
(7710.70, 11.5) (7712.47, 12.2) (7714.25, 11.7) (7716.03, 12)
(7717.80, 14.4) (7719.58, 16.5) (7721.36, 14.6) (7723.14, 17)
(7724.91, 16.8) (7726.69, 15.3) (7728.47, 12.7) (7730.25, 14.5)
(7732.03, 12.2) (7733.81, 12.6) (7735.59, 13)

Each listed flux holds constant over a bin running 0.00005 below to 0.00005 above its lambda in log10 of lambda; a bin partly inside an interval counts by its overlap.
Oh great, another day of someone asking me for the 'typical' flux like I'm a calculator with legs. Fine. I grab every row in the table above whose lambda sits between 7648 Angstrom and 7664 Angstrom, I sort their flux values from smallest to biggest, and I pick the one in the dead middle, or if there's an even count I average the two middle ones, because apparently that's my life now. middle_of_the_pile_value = 12.8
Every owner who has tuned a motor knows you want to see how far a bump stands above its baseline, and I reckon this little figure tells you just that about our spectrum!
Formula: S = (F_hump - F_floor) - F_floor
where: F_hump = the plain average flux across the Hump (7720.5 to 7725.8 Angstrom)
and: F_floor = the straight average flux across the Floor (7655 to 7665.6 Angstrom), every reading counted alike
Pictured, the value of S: -10.8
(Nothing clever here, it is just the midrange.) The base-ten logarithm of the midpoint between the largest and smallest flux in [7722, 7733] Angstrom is 1.16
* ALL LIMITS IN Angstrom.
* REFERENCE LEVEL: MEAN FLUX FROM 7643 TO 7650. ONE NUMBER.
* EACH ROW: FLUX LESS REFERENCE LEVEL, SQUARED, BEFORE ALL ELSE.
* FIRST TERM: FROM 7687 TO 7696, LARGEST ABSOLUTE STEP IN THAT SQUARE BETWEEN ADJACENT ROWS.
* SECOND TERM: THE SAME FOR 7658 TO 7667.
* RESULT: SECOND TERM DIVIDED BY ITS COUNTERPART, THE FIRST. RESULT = 6.2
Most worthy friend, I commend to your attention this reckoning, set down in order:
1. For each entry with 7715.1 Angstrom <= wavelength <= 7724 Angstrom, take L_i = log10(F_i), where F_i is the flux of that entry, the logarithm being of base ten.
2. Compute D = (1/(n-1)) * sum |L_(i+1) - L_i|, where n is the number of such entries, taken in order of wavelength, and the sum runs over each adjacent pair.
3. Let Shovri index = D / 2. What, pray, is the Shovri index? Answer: 0.032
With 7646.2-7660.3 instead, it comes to 0.027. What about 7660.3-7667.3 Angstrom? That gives 0.025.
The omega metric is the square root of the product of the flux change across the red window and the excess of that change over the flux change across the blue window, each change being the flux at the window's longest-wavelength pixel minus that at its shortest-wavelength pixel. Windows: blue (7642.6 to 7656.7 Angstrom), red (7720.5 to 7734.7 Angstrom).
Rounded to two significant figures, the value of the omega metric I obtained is 2.4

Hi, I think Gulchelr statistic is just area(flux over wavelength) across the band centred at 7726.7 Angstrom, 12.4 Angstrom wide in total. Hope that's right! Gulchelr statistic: 183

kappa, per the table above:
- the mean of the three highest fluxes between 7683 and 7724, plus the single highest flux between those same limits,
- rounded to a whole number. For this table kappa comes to 33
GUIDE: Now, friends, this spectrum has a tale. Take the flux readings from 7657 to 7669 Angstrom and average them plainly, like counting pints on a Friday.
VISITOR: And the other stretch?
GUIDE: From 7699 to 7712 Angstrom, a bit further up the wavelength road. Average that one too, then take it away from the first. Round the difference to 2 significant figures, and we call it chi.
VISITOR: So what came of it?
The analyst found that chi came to 1.7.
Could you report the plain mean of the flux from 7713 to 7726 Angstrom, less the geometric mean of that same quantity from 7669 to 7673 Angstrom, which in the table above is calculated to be 2.0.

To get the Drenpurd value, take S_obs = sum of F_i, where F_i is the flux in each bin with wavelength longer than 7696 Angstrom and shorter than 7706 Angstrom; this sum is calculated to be 73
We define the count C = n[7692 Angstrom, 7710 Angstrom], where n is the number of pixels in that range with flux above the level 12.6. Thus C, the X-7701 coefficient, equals 5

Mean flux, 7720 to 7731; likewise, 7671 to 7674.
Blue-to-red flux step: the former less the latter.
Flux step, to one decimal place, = 2.6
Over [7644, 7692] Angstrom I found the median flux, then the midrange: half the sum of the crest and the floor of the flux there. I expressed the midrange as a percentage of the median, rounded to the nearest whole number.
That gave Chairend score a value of 96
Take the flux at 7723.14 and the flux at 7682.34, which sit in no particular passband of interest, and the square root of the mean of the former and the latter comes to 3.84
